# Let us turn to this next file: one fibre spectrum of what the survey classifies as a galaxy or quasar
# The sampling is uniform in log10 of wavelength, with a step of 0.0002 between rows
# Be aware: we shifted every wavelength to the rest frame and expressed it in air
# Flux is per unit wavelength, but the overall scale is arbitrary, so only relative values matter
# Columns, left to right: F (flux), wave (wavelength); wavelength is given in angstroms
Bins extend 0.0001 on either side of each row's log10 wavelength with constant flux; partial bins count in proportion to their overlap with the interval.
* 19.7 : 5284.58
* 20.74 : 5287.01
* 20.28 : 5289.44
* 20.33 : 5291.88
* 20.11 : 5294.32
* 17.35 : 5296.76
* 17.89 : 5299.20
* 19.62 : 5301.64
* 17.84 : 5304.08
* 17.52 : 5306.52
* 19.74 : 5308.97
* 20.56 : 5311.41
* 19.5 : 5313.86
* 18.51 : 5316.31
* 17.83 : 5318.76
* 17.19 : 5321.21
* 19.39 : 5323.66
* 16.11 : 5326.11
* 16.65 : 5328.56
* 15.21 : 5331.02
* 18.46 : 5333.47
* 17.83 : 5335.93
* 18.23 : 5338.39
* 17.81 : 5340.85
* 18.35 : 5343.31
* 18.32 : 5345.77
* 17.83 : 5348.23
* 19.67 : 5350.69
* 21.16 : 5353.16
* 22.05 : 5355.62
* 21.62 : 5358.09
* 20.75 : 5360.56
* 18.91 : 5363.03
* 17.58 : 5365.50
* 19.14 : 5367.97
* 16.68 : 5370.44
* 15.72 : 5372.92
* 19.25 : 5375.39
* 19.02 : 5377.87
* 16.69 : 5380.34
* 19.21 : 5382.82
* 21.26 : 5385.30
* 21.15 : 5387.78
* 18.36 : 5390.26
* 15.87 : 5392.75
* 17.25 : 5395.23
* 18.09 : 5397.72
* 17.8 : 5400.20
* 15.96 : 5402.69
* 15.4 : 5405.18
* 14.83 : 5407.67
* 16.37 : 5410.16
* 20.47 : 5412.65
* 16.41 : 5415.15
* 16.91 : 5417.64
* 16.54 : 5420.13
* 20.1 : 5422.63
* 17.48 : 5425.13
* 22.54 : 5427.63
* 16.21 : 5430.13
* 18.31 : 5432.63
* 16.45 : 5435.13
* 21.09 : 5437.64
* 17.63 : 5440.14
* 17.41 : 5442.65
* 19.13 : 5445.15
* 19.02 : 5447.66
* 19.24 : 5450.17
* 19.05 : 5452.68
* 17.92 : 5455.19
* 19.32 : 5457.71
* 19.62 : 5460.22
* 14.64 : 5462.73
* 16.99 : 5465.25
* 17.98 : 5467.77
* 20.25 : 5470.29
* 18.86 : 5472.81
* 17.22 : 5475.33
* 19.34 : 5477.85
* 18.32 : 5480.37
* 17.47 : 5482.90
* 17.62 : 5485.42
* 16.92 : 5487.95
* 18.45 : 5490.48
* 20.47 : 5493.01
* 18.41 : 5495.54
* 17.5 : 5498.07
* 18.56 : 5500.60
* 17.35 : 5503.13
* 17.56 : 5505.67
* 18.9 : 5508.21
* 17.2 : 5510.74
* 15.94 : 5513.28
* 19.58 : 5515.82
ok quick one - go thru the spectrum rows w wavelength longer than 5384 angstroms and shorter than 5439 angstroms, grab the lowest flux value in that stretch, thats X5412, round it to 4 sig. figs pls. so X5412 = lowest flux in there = 14.83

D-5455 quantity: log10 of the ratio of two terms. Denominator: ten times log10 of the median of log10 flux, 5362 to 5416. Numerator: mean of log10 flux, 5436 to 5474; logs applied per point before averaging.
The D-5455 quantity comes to 0.120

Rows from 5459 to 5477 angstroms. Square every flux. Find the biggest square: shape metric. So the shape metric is 410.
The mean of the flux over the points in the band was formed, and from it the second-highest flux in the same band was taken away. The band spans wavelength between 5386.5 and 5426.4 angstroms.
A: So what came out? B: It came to -3.0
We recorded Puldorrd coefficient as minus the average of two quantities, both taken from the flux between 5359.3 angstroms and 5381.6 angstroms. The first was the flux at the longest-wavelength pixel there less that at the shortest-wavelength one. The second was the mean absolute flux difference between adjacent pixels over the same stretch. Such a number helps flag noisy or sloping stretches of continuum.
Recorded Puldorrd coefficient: 1.14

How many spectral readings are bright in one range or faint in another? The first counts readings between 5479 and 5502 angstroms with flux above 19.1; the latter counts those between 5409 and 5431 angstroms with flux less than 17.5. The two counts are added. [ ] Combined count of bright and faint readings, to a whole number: 7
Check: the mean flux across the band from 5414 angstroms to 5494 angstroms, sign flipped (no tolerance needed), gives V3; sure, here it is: -18.3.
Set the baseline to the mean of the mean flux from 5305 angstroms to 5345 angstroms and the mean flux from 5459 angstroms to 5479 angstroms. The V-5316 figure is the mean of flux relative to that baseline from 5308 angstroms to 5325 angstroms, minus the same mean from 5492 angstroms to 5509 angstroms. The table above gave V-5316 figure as 0.6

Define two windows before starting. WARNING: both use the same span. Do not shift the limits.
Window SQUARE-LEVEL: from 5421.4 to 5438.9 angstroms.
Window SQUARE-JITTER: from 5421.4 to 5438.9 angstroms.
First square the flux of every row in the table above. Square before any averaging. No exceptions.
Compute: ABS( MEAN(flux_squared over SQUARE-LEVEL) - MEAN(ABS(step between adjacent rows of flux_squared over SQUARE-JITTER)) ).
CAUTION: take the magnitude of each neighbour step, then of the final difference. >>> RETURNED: 219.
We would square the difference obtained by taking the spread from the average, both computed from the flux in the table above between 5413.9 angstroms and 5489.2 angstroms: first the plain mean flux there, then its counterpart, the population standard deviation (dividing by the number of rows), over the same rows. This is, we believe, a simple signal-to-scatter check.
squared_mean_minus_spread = 275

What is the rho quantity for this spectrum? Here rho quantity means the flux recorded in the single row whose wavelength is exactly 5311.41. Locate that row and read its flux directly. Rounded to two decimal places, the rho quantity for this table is 20.56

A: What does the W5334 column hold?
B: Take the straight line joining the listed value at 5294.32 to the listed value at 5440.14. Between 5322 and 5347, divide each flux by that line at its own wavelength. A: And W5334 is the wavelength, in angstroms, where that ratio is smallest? 5331.02 angstroms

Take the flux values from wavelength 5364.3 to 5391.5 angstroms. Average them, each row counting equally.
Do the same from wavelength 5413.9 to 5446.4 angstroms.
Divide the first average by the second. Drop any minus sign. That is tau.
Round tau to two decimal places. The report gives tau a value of 1.02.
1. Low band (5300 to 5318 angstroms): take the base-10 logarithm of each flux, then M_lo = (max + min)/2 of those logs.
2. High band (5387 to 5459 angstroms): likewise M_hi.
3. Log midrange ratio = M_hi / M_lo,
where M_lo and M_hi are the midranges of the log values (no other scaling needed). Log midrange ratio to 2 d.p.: 0.99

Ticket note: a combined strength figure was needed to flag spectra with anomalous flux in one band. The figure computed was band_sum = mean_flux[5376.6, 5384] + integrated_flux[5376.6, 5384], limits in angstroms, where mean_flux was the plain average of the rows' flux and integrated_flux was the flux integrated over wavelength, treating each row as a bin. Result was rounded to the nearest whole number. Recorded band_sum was 154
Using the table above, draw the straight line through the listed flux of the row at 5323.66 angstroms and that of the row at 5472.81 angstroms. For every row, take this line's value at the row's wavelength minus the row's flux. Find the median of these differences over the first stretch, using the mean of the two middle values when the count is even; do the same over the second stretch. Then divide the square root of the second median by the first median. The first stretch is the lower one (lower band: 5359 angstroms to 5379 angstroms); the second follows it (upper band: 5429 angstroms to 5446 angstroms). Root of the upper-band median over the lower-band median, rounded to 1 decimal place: 4.5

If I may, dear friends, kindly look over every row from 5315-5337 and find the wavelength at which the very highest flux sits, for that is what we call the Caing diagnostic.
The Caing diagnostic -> 5323.66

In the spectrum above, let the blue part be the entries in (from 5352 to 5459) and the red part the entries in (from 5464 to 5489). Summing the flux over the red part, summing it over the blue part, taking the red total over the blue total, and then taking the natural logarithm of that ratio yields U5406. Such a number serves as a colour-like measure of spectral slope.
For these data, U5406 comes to -1.5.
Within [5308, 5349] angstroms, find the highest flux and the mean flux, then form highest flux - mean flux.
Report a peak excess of 2.5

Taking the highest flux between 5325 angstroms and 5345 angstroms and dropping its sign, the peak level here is 18.5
